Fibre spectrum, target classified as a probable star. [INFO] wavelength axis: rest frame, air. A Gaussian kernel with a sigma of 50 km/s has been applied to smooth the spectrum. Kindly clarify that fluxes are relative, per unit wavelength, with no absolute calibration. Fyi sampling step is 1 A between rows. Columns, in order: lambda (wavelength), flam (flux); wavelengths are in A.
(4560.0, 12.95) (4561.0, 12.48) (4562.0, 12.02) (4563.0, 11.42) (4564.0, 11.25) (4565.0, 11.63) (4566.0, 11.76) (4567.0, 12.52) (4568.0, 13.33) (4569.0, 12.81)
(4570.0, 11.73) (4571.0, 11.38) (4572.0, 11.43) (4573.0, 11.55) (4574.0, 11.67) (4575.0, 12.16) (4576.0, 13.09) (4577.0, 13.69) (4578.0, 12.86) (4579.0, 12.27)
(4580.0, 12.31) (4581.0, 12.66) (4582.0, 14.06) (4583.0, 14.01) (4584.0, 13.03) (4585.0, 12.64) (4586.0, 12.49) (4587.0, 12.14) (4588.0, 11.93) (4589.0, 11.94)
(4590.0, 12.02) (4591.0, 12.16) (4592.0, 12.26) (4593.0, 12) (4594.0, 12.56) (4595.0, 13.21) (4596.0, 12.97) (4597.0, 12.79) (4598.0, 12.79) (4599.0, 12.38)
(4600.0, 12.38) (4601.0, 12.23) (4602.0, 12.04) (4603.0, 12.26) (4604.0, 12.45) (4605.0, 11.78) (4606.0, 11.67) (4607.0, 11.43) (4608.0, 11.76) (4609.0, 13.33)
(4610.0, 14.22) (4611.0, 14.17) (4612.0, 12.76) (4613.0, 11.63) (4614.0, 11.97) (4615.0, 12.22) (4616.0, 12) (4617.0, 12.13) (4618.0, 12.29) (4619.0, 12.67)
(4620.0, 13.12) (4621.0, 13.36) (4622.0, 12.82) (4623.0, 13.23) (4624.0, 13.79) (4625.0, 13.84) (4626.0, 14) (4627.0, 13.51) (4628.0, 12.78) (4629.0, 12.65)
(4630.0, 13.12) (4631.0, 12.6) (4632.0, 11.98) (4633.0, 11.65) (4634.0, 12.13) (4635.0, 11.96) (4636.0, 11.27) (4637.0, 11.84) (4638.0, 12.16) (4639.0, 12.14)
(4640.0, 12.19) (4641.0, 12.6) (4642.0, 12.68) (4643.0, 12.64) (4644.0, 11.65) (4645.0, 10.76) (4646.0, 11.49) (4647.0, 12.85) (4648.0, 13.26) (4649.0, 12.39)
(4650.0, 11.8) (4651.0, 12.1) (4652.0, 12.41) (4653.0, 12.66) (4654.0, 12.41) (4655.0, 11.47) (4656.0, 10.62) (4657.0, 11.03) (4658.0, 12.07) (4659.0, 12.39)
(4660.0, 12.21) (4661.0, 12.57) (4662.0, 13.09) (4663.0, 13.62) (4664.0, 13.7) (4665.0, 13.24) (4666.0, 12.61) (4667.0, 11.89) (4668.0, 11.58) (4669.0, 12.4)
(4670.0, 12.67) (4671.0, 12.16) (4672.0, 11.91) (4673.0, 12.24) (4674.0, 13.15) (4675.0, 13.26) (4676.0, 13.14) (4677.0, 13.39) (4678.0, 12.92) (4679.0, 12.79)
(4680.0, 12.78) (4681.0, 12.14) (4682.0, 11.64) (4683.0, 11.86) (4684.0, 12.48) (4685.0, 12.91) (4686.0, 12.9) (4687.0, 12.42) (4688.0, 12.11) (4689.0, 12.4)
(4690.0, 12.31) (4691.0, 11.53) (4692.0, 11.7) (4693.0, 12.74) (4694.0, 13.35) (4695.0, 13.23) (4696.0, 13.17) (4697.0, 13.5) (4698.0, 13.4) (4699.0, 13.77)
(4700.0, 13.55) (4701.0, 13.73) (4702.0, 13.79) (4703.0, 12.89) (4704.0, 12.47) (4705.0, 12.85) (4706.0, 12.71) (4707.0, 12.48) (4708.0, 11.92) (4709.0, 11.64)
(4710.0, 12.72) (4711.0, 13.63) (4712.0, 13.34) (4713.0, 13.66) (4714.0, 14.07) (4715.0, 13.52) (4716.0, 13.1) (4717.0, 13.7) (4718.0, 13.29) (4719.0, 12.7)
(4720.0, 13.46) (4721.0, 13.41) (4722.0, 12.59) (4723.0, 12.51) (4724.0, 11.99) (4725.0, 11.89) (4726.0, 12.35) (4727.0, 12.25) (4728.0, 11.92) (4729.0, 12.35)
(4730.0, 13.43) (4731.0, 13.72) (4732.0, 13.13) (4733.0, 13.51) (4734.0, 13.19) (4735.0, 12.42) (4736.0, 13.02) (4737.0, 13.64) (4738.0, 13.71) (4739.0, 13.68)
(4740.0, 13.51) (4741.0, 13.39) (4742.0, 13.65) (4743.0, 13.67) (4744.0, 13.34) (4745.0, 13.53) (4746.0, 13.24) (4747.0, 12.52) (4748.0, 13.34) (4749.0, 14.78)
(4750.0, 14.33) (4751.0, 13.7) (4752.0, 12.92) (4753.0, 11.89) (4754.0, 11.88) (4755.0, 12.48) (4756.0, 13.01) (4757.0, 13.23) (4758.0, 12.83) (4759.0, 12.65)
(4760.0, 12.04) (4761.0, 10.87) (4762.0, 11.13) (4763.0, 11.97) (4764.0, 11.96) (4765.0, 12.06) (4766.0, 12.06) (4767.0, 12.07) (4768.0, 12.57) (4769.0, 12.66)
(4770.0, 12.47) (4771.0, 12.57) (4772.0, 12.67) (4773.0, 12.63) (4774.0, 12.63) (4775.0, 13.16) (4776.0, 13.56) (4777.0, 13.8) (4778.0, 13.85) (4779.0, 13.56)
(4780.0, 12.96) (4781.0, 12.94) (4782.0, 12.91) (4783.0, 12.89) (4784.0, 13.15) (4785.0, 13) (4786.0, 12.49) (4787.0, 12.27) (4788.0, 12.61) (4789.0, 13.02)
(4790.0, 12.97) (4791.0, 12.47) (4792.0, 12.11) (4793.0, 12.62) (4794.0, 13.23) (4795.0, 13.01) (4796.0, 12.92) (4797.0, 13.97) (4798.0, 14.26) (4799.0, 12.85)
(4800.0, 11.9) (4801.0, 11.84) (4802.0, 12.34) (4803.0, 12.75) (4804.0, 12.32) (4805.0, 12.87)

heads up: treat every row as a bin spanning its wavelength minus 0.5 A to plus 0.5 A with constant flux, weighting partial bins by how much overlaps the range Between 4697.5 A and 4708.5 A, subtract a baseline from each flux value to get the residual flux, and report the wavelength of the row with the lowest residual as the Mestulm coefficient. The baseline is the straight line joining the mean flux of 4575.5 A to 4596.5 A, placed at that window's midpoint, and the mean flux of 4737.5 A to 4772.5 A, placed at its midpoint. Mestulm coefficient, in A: 4708.0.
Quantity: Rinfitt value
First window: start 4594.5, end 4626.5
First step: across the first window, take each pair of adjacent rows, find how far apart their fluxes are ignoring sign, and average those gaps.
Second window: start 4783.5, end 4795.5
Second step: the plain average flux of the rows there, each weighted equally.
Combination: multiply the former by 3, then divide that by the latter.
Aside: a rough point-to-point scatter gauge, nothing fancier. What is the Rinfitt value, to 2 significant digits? 0.090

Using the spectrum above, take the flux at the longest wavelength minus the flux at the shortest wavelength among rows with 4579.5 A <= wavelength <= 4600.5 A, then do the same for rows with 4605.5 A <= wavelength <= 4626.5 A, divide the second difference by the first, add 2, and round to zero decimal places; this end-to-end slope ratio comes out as 35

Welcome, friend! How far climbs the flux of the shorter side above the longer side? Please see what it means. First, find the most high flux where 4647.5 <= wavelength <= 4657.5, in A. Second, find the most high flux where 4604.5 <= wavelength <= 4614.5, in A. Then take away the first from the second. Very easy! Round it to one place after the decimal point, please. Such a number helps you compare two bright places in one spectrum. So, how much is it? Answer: 1.0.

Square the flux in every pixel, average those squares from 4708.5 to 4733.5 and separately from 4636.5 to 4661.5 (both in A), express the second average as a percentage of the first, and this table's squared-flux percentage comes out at 87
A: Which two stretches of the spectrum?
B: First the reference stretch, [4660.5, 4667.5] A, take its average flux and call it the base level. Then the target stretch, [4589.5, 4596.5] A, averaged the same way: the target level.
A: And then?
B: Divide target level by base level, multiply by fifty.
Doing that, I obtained 48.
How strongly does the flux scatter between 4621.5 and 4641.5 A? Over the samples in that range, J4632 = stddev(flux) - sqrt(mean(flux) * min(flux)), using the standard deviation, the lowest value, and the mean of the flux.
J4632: -11.2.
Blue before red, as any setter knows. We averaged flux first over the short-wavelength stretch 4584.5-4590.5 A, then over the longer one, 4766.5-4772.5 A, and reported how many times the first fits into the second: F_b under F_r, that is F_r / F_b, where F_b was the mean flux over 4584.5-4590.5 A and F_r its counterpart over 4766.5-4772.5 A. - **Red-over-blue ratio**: 1.03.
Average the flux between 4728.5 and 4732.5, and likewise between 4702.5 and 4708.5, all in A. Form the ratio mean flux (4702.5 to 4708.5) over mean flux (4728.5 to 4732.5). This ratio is 0.95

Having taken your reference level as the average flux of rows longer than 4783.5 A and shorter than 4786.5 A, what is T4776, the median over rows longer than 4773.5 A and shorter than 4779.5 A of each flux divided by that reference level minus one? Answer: 0.05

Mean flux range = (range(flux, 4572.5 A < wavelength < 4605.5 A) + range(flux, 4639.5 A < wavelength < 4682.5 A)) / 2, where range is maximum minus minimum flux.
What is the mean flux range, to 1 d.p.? 2.8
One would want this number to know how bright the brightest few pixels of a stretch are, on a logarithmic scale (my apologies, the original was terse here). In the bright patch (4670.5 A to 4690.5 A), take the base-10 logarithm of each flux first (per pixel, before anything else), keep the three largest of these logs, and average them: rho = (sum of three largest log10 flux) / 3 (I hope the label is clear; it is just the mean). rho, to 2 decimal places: 1.12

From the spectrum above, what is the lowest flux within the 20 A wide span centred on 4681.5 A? 11.53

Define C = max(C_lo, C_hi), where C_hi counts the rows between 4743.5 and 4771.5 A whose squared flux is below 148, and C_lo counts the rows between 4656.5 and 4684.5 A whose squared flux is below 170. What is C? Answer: 20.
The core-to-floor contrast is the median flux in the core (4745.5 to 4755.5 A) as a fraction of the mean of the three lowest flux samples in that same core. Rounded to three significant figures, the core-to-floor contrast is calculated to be 1.08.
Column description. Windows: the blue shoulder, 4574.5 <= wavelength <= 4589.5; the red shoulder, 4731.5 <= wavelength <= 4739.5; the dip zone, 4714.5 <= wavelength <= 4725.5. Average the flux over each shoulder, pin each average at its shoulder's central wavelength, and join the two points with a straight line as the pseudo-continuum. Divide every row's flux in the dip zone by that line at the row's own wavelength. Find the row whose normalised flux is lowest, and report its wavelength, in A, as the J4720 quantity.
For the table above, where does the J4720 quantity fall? 4725.0 A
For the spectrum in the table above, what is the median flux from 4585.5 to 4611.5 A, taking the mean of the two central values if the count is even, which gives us 12.3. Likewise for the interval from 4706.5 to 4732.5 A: 12.9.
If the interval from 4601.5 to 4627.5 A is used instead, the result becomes 12.6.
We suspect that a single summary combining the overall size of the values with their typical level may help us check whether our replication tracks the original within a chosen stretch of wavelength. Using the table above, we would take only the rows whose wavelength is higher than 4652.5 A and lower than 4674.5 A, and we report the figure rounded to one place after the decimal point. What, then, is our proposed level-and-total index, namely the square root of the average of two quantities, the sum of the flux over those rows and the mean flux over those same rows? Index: 11.9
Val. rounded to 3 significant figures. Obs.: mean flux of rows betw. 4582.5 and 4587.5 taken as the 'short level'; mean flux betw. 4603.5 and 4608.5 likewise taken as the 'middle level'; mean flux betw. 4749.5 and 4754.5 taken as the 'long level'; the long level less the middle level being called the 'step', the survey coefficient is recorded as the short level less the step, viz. 11.7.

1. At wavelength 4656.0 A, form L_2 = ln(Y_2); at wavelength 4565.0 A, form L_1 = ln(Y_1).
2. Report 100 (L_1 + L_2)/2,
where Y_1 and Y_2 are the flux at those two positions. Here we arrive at 240.8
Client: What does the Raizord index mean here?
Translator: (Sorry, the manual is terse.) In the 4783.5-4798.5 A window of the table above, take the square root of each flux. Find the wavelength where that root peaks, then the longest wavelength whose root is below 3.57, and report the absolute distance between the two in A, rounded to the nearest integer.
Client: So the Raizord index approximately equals 5 A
